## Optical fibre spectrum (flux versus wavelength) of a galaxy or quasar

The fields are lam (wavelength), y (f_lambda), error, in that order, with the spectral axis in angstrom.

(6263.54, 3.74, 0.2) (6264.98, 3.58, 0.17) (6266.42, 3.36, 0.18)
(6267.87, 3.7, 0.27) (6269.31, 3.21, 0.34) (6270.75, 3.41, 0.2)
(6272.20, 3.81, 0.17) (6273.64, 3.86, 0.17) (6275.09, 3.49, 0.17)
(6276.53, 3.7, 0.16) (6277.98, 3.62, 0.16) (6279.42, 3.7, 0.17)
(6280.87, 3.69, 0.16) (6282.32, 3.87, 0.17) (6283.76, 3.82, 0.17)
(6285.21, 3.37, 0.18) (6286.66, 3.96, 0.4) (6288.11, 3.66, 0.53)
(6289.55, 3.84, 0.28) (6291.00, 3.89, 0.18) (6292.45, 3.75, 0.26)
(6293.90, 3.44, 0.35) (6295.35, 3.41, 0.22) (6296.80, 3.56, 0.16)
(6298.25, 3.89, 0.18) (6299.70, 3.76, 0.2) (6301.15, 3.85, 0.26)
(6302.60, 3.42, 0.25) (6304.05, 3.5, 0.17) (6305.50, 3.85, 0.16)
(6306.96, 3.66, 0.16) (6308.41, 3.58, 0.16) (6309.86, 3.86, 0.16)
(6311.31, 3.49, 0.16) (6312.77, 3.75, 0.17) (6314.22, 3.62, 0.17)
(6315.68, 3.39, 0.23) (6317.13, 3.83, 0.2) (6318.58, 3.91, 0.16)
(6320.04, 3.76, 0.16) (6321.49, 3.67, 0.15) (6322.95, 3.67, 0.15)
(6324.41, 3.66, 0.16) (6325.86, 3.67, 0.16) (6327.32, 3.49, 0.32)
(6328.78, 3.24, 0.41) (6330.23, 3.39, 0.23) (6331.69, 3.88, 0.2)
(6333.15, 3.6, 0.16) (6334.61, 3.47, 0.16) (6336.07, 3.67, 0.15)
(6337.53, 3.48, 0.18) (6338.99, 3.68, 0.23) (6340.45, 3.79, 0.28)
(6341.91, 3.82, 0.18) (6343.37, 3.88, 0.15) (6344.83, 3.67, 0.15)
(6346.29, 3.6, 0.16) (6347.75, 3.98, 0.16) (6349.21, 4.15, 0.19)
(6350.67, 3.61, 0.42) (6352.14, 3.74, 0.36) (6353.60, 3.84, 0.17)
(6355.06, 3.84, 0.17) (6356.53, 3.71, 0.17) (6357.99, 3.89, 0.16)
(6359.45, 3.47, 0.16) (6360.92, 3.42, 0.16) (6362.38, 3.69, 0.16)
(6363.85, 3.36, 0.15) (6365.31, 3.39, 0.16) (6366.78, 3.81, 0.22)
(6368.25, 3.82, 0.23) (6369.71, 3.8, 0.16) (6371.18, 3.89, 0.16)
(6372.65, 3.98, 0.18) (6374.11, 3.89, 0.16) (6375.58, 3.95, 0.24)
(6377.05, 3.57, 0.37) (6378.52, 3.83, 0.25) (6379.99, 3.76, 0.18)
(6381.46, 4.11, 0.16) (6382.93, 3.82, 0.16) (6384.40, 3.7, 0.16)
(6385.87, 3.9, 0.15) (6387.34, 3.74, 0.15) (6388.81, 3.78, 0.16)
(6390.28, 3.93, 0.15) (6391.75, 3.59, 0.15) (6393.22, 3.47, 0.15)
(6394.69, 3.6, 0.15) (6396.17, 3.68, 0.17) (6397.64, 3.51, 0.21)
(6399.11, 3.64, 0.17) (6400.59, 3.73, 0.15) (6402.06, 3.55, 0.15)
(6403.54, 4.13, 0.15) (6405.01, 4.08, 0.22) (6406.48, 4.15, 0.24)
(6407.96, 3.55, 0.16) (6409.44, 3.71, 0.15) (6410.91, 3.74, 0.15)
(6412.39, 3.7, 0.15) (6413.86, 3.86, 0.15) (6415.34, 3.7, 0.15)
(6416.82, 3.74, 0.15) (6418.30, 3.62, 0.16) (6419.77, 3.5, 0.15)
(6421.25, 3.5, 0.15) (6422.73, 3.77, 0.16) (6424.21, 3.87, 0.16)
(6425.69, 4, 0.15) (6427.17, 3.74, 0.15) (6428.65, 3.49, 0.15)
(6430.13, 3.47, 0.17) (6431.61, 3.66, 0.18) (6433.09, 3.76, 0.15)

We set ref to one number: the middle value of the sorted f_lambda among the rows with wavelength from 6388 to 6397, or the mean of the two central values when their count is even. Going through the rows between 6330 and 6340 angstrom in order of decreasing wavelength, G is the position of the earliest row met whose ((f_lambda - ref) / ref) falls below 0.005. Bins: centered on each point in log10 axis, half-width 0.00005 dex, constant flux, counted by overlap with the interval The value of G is 6337.53 angstrom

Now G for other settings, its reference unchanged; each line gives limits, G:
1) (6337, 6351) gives 6350.67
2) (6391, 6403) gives 6402.06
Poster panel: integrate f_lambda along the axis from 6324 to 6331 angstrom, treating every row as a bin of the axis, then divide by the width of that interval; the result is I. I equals 3.487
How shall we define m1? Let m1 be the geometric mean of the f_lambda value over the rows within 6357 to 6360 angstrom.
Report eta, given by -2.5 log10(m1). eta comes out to -1.41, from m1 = 3.67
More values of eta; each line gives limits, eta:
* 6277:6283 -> -1.43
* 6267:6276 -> -1.38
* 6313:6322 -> -1.42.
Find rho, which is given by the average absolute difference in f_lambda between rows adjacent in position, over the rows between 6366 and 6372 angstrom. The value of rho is 0.04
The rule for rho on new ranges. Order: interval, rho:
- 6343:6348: 0.22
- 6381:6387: 0.20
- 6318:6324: 0.08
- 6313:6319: 0.25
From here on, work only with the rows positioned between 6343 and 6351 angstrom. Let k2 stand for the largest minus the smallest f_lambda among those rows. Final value 0.55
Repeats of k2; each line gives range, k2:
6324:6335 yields 0.64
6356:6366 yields 0.53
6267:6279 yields 0.65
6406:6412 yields 0.60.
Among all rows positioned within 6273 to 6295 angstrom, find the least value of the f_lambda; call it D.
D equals 3.37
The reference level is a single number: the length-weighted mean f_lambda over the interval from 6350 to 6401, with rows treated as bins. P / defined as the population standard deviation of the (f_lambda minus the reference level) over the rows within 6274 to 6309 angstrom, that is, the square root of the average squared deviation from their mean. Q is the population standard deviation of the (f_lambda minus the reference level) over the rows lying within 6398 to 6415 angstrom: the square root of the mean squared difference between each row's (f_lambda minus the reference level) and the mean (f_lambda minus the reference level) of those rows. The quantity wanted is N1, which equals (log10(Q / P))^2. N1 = 0.0080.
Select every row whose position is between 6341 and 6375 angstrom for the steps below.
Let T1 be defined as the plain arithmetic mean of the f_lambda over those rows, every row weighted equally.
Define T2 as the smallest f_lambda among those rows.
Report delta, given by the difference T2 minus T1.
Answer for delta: -0.39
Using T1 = 3.75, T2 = 3.36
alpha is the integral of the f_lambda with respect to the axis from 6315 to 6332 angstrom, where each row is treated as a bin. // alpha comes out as 62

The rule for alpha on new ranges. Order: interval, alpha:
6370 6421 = 192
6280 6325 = 166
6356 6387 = 116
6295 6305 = 36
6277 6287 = 37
